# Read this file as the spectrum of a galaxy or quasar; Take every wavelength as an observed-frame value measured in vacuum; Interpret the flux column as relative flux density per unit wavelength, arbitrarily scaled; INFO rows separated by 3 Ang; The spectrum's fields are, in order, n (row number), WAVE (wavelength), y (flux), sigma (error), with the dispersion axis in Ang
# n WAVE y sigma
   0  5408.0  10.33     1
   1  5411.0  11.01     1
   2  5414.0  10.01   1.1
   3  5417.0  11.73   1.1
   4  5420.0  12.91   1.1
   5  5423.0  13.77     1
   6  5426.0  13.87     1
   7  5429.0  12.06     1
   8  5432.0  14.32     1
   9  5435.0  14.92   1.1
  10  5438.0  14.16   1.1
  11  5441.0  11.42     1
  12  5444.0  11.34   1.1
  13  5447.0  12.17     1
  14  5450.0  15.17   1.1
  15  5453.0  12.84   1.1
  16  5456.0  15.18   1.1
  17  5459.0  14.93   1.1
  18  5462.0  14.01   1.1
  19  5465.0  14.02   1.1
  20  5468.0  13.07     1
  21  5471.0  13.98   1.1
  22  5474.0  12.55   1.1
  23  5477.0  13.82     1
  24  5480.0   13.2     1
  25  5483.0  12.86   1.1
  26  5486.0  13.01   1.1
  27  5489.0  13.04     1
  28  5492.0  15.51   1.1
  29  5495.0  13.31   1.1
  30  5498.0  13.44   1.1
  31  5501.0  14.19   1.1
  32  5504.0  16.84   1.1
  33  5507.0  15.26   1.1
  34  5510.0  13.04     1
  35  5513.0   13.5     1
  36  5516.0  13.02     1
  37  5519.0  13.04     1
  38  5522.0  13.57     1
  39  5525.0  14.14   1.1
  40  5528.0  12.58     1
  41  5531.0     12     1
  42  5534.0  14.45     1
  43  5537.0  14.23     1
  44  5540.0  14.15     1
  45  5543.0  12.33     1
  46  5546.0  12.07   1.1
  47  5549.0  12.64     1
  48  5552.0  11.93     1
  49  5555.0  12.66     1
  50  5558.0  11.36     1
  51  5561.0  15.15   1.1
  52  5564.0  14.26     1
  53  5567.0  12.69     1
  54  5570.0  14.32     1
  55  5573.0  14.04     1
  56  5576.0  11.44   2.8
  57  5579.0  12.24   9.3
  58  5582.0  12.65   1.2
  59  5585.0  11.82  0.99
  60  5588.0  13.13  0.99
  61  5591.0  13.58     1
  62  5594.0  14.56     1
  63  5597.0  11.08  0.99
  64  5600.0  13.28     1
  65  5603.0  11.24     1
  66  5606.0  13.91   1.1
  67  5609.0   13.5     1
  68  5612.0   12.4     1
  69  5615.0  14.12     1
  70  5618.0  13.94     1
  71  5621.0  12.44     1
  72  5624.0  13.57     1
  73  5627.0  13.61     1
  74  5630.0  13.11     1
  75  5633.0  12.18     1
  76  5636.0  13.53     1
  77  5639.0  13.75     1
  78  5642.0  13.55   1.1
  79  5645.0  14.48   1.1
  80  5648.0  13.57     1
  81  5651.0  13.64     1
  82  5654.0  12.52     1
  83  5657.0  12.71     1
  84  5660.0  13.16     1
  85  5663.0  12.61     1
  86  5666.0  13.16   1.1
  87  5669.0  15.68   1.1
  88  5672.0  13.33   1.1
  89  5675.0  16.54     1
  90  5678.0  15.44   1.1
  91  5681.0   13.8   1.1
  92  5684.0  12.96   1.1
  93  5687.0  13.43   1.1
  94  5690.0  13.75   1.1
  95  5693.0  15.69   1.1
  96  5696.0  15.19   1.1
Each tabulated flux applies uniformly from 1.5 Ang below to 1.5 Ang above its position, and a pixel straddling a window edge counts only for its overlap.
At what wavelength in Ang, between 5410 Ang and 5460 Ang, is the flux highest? 5456.0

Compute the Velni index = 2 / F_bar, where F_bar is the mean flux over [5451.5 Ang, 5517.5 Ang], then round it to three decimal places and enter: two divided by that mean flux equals 0.144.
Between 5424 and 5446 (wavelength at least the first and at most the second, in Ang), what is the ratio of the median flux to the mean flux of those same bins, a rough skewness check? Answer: 1.05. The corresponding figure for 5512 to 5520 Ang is 0.99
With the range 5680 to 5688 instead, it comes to 1.00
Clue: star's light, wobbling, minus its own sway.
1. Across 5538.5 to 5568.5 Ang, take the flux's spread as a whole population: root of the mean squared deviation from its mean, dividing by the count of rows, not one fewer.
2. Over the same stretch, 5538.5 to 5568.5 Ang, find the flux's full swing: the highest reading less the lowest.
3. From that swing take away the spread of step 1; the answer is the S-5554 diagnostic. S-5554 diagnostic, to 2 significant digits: 2.7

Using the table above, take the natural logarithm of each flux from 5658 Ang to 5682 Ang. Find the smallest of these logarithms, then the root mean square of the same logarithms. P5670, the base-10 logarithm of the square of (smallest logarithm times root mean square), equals 1.65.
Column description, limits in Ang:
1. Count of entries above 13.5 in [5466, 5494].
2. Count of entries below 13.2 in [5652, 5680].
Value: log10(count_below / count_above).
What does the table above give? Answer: 0.2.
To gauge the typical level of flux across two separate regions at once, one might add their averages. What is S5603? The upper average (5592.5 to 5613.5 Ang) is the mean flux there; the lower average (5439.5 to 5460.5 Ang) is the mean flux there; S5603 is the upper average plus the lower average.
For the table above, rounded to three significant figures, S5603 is 26.1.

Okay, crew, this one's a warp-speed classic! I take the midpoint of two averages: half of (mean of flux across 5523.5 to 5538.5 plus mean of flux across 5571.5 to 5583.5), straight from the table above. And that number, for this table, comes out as 13.0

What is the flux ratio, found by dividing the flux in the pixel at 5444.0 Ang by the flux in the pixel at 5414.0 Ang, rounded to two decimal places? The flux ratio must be 1.13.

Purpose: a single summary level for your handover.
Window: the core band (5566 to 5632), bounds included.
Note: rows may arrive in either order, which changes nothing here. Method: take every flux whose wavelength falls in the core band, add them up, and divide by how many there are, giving 13.0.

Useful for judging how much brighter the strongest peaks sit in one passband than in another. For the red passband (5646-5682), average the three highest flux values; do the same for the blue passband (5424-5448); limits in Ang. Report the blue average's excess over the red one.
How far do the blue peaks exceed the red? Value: -1.4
